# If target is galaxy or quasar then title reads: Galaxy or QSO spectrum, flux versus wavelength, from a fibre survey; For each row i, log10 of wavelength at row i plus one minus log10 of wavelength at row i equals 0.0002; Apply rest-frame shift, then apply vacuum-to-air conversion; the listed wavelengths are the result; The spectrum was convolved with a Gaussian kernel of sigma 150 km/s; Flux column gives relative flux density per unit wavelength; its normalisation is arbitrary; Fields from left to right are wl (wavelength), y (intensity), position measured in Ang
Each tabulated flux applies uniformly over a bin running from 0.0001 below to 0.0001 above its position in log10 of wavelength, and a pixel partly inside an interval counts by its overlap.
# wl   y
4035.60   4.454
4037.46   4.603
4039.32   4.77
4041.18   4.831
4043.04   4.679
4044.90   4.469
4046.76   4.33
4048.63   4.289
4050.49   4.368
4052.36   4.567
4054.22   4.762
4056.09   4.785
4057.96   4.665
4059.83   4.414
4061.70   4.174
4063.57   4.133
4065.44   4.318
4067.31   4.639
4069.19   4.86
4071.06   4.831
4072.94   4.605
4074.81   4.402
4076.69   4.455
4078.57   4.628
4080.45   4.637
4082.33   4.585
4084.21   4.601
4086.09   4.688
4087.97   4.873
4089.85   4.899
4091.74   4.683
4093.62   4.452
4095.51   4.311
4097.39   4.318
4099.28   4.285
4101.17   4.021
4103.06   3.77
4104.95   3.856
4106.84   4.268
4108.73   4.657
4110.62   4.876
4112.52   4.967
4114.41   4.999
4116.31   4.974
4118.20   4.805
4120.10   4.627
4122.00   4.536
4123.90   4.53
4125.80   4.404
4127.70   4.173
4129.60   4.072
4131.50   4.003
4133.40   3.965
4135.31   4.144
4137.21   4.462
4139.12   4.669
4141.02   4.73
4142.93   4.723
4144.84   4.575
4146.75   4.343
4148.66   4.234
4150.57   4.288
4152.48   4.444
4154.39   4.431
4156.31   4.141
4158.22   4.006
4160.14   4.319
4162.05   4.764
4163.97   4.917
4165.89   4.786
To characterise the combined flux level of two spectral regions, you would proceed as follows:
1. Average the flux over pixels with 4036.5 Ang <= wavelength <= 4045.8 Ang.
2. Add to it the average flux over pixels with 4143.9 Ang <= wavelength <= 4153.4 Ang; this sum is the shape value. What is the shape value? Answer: 9.05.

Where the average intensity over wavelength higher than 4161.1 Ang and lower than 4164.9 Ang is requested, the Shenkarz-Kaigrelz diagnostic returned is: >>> 4.84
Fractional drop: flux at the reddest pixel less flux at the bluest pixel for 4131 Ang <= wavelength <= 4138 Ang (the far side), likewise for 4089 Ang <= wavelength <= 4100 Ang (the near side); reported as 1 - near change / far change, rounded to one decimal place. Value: 2.3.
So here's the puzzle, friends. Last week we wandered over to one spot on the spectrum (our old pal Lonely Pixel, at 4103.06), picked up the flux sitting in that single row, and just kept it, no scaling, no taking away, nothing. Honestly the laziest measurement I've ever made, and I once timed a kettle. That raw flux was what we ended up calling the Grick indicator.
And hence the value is 3.77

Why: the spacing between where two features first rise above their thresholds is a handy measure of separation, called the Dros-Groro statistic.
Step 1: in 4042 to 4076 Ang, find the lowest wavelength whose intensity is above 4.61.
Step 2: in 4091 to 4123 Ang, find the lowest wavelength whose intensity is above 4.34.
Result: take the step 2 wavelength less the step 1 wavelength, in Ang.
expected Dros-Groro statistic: 48.7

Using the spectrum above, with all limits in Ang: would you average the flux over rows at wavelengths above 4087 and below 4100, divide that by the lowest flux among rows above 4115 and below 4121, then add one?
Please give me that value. 1.98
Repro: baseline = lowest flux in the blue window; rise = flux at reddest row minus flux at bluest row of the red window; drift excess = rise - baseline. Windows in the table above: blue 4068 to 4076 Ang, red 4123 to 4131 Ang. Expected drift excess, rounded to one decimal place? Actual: -4.9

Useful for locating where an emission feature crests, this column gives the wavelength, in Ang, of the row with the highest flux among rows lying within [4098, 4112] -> 4110.62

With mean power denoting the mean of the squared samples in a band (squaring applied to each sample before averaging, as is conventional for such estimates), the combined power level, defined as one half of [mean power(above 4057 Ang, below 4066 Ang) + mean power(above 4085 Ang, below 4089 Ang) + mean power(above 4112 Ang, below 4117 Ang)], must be 33.3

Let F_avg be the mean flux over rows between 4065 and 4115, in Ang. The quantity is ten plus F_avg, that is 14.54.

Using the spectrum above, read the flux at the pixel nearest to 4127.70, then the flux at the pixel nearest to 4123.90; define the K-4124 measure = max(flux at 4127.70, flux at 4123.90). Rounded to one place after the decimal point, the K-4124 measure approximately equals 4.5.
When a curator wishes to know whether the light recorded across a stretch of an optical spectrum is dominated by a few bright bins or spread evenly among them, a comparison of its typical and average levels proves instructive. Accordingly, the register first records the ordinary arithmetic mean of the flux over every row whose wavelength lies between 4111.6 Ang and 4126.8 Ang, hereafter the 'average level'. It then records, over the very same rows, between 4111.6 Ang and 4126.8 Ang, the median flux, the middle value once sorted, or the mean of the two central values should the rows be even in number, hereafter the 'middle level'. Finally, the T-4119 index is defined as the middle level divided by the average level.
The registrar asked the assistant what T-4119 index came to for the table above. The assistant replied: 1.00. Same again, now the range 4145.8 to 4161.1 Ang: 1.01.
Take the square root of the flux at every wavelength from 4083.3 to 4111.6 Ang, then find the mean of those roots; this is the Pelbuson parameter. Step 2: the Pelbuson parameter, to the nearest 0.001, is 2.105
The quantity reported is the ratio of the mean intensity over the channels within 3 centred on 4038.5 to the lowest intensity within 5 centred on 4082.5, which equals 1.02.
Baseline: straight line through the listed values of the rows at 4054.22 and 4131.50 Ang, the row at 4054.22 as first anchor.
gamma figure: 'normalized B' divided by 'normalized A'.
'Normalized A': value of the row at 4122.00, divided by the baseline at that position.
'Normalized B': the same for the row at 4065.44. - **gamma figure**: 0.84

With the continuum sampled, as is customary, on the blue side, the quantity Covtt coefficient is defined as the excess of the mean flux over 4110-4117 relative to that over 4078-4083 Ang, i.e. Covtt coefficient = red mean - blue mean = 0.34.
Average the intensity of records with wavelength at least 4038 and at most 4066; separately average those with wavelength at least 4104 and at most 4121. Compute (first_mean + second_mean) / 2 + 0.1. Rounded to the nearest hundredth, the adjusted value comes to 4.69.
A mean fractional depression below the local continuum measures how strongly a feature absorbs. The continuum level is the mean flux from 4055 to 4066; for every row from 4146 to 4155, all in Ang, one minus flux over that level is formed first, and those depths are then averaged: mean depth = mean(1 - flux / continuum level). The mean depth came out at 0.02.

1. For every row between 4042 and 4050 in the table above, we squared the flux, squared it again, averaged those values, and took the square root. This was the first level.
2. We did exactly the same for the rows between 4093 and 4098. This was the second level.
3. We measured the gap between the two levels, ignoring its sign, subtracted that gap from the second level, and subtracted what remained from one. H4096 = -17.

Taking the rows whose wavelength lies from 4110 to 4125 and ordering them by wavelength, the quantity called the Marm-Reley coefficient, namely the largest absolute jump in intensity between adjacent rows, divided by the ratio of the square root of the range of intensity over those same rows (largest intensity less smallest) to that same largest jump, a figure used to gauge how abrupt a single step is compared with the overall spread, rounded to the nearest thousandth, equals 0.046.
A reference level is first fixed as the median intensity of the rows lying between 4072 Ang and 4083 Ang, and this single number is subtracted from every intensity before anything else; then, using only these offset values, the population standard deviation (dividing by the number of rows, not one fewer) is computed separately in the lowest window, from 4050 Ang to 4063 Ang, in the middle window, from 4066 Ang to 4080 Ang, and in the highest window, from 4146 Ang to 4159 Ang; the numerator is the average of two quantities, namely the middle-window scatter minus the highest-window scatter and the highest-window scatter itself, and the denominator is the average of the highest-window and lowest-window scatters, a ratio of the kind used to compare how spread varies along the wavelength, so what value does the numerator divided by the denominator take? 0.4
